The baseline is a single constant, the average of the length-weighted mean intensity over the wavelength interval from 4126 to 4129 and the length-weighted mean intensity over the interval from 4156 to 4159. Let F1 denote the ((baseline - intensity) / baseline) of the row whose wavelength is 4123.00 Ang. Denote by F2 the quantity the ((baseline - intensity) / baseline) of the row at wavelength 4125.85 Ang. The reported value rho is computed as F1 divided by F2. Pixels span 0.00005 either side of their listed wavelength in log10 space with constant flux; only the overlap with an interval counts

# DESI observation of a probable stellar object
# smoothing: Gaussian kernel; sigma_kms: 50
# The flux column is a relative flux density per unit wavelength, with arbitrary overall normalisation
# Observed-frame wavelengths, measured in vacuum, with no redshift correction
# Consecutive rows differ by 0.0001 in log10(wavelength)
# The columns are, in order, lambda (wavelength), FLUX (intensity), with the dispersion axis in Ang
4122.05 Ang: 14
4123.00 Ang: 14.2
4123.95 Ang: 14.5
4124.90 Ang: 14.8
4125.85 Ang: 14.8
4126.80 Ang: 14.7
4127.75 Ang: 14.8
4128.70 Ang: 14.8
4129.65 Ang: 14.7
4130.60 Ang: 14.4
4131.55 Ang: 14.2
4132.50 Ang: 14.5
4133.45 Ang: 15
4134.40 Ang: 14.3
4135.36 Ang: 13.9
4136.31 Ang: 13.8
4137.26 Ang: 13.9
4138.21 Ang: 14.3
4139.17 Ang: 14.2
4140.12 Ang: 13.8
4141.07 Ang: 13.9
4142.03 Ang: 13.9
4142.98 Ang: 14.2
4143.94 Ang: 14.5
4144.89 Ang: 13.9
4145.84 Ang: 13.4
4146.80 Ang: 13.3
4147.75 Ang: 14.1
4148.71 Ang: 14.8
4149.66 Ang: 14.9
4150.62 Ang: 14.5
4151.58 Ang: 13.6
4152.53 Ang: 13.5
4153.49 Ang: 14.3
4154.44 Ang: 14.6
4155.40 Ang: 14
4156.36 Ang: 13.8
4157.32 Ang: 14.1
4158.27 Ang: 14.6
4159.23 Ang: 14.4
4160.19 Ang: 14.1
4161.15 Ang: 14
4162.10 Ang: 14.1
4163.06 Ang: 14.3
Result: -0.9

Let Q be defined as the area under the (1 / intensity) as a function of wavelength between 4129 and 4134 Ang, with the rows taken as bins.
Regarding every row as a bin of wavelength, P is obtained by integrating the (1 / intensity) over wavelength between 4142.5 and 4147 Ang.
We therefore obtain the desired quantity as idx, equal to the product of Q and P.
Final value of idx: 0.112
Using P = 0.324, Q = 0.344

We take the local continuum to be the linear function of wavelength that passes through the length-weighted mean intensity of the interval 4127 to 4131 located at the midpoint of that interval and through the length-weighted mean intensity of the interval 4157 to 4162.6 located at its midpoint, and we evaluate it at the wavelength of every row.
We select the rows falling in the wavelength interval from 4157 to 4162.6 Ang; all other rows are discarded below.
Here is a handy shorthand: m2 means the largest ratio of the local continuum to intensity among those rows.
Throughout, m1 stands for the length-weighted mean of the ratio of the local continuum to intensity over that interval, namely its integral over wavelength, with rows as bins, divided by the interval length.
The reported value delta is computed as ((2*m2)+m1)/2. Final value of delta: 1.52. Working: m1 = 1.003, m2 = 1.02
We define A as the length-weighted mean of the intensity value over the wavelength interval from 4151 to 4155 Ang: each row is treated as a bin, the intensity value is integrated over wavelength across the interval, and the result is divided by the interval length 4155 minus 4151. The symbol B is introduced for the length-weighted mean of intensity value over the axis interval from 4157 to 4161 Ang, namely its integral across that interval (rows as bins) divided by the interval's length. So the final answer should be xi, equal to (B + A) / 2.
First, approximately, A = 14.0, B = 14.3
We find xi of 14.2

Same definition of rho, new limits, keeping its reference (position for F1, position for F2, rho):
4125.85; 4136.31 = -0.4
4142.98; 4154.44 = -2.7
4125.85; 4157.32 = -0.8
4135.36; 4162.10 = 1.5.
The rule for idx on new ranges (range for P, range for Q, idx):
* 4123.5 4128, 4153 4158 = 0.108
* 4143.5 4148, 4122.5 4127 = 0.101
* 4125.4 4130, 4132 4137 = 0.109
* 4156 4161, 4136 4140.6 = 0.116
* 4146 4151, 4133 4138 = 0.124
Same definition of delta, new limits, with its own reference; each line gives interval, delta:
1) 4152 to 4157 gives 1.57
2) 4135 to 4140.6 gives 1.58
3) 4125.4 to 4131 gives 1.52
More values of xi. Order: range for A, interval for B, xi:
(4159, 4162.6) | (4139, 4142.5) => 14.0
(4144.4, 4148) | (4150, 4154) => 13.8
